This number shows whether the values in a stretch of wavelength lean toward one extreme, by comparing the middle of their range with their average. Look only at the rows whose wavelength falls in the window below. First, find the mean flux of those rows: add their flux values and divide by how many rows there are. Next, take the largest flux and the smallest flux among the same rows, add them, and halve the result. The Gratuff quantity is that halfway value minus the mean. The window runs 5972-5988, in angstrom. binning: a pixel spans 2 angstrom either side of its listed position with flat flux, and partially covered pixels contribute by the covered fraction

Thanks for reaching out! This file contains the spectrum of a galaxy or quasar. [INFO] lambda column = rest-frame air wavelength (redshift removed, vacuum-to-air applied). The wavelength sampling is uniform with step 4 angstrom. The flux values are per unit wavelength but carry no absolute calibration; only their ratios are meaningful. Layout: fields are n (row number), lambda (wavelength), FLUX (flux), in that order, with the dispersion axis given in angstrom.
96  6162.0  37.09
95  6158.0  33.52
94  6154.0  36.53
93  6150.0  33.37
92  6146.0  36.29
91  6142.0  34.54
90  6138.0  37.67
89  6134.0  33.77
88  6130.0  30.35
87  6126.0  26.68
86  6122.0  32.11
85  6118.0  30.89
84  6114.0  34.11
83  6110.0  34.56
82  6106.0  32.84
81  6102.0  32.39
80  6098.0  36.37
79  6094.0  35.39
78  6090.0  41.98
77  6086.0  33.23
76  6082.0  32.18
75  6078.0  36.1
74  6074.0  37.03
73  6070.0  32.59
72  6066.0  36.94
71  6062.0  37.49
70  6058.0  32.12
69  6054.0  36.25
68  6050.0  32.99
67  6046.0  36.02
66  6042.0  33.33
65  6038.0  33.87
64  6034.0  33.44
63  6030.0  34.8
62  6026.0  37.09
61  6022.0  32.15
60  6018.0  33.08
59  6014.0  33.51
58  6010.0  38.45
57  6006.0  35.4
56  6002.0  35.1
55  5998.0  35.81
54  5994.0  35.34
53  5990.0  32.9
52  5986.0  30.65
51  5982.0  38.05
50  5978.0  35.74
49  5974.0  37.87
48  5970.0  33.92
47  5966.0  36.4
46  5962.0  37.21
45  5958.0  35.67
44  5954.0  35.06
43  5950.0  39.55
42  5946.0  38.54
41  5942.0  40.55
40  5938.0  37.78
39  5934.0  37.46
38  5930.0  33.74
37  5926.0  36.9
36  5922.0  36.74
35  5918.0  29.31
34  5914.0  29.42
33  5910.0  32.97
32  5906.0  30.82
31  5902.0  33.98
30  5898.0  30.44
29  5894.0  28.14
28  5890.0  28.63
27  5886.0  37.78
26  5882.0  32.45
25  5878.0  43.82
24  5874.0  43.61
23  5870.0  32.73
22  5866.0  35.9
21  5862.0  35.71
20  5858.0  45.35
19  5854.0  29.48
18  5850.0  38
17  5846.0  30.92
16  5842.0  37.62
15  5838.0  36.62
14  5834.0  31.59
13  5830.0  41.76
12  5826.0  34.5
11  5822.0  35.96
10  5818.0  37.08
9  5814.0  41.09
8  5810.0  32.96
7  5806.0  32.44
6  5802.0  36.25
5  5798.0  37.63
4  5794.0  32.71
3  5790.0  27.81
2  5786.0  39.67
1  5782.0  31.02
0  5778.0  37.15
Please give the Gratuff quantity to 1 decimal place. -1.2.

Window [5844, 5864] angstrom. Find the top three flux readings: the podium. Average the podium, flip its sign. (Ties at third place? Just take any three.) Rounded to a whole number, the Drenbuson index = -40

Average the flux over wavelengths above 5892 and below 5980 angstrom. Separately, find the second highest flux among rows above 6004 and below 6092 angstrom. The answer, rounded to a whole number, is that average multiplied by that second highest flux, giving 1343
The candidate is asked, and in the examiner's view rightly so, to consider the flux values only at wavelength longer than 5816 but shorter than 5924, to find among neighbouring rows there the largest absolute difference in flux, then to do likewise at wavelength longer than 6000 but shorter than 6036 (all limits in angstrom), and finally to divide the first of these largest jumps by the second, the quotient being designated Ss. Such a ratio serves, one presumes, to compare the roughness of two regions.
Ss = 3.2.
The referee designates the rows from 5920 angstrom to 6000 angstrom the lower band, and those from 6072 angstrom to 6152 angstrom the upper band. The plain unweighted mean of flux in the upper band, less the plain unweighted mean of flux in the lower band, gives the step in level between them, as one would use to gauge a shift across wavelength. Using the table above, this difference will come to -2.2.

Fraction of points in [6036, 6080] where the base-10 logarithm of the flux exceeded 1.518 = 0.82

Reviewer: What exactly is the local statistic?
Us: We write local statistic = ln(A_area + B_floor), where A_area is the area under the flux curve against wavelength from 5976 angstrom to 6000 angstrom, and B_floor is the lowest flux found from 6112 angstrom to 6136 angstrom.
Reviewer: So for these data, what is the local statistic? 6.76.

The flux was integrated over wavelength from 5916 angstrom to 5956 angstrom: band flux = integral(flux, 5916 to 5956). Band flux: 1463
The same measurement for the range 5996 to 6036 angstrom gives 1395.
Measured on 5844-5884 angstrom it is 1472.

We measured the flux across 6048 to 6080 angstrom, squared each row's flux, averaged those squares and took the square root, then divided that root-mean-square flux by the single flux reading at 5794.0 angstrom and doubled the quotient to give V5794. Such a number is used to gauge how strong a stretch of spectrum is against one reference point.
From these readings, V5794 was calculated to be 2.155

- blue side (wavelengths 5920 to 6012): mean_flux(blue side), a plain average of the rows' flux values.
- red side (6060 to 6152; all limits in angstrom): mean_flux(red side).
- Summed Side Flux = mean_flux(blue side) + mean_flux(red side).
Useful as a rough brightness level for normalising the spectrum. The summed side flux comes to 70.6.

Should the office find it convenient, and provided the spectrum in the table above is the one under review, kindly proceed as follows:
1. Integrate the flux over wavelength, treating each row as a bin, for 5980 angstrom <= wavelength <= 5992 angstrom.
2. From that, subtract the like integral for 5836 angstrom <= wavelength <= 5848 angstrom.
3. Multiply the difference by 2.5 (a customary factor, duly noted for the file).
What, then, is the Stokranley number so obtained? -36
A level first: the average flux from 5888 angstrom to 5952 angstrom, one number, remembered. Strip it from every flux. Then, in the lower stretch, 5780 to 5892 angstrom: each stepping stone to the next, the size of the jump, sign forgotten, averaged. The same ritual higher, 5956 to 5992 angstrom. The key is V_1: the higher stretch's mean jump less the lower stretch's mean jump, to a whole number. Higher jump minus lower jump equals -3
